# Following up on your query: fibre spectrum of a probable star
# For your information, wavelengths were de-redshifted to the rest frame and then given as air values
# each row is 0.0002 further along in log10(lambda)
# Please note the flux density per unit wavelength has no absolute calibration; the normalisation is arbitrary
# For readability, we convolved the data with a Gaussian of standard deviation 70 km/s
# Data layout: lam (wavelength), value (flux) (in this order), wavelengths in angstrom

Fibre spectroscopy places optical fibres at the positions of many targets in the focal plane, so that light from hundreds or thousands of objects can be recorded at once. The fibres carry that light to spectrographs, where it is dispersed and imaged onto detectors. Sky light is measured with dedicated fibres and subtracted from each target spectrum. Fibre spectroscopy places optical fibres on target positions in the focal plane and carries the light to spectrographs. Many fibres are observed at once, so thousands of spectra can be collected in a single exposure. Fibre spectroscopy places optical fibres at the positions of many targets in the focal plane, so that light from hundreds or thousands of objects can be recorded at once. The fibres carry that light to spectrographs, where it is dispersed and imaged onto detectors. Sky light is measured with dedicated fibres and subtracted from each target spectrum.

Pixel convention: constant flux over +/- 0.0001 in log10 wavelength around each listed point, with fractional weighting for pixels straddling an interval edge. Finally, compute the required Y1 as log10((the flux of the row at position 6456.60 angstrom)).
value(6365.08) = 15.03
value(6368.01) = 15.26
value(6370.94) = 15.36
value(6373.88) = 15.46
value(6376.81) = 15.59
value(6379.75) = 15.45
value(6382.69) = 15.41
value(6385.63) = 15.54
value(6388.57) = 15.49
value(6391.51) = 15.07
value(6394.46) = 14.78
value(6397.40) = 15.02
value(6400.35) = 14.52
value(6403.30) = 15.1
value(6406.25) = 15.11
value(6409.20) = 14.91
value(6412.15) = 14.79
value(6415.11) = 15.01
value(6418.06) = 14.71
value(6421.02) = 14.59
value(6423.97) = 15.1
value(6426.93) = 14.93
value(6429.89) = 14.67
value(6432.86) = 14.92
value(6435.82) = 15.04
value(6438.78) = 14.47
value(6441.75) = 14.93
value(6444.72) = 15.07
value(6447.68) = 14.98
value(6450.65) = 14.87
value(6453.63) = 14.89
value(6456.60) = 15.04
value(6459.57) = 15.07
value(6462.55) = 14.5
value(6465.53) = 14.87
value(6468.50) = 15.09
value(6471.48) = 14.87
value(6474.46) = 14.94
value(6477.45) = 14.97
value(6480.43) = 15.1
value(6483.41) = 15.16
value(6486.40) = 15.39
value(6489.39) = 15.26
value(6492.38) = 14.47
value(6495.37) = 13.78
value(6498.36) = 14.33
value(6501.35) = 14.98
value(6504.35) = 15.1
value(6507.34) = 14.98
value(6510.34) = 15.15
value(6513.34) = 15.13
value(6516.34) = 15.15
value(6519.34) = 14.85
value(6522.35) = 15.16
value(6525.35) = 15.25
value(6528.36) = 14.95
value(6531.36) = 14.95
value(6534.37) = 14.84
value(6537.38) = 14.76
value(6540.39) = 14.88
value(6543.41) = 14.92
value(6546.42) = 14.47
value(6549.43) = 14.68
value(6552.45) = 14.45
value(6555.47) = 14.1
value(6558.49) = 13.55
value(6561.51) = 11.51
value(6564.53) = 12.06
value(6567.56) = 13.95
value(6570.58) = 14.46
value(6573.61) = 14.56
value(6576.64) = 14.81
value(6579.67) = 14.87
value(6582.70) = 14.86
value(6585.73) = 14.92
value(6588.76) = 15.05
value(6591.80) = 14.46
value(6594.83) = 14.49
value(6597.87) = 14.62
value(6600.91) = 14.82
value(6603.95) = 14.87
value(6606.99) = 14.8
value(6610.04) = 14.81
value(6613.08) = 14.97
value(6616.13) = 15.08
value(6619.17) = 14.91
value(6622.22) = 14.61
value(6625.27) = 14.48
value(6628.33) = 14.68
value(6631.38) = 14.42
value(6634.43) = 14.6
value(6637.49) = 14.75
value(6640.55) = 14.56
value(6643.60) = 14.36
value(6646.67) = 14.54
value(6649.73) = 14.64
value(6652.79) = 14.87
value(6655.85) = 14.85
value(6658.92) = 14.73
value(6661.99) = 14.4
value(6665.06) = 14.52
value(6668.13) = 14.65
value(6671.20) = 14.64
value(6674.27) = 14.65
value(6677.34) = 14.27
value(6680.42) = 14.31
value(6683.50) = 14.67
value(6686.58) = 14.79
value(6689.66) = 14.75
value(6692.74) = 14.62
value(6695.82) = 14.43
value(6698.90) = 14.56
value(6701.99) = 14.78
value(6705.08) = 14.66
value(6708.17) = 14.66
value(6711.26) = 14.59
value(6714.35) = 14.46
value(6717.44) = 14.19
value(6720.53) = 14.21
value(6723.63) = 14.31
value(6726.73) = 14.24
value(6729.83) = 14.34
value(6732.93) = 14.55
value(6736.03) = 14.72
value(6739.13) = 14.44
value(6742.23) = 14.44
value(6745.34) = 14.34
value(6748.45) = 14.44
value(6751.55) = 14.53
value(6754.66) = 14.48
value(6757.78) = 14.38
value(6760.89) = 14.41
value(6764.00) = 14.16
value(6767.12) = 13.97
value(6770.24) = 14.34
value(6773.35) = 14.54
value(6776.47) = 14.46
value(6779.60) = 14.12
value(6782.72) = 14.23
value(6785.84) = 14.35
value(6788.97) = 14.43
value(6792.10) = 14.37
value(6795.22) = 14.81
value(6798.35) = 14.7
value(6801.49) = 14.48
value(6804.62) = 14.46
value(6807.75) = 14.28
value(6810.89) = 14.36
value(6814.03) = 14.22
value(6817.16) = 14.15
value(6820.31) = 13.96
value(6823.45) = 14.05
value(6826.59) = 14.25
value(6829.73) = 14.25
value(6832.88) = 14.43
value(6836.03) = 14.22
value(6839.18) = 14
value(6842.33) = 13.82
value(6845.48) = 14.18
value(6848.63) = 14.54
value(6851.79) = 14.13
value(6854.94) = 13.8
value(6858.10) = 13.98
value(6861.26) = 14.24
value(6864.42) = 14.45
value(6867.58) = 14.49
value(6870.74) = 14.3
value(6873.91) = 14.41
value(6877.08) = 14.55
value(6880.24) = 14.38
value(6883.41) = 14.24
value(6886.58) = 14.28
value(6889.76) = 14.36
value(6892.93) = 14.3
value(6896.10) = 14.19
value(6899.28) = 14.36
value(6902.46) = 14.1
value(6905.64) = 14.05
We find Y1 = 1.177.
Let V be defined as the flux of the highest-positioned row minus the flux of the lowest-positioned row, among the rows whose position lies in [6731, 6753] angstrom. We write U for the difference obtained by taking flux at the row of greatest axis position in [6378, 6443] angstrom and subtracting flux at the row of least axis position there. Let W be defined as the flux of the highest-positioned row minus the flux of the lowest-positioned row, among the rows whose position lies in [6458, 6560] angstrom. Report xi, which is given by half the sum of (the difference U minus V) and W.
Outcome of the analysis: -1.0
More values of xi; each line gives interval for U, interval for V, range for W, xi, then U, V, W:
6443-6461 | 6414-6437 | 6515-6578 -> -0.2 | 0.00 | 0.03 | -0.34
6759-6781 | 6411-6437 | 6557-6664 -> 0.2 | -0.29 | 0.25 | 0.85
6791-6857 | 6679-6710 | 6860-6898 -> -0.5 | -0.57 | 0.35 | -0.05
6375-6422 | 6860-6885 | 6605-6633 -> -0.7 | -1.00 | 0.00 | -0.38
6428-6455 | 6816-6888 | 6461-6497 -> -0.3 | 0.22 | 0.13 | -0.72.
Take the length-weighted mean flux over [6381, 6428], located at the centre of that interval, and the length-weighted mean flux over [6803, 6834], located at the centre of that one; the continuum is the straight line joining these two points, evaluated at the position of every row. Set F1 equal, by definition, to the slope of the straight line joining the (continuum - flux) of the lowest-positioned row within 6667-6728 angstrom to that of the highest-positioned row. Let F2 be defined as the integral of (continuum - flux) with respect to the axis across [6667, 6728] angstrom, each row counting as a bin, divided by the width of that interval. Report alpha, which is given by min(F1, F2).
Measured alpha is -0.06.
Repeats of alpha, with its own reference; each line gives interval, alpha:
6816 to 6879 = -0.02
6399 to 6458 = -0.01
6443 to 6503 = 0.00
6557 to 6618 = -0.03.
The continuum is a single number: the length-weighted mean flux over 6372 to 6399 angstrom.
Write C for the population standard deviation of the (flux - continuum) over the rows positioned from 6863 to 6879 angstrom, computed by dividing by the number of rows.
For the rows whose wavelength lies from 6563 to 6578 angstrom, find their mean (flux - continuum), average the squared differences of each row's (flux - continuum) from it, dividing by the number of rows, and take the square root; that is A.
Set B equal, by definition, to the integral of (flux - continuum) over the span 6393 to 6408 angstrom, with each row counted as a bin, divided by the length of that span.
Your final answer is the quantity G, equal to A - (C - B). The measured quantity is 0.5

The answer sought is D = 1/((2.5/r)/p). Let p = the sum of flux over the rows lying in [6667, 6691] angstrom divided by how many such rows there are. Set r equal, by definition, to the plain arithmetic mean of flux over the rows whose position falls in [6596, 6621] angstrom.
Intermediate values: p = 14.59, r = 14.9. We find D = 87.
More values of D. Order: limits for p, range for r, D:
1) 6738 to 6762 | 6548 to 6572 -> 78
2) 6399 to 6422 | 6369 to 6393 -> 92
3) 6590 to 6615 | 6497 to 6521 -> 88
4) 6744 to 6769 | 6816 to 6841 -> 81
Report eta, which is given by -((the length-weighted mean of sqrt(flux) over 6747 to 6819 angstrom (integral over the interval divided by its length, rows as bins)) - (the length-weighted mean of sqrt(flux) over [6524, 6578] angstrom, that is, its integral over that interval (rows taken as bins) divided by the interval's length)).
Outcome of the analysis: -0.01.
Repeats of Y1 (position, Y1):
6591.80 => 1.160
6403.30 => 1.179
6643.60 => 1.157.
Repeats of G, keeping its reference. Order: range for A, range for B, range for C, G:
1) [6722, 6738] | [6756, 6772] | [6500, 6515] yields -0.9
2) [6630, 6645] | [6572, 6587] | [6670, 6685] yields -0.5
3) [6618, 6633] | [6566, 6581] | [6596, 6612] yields -0.7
